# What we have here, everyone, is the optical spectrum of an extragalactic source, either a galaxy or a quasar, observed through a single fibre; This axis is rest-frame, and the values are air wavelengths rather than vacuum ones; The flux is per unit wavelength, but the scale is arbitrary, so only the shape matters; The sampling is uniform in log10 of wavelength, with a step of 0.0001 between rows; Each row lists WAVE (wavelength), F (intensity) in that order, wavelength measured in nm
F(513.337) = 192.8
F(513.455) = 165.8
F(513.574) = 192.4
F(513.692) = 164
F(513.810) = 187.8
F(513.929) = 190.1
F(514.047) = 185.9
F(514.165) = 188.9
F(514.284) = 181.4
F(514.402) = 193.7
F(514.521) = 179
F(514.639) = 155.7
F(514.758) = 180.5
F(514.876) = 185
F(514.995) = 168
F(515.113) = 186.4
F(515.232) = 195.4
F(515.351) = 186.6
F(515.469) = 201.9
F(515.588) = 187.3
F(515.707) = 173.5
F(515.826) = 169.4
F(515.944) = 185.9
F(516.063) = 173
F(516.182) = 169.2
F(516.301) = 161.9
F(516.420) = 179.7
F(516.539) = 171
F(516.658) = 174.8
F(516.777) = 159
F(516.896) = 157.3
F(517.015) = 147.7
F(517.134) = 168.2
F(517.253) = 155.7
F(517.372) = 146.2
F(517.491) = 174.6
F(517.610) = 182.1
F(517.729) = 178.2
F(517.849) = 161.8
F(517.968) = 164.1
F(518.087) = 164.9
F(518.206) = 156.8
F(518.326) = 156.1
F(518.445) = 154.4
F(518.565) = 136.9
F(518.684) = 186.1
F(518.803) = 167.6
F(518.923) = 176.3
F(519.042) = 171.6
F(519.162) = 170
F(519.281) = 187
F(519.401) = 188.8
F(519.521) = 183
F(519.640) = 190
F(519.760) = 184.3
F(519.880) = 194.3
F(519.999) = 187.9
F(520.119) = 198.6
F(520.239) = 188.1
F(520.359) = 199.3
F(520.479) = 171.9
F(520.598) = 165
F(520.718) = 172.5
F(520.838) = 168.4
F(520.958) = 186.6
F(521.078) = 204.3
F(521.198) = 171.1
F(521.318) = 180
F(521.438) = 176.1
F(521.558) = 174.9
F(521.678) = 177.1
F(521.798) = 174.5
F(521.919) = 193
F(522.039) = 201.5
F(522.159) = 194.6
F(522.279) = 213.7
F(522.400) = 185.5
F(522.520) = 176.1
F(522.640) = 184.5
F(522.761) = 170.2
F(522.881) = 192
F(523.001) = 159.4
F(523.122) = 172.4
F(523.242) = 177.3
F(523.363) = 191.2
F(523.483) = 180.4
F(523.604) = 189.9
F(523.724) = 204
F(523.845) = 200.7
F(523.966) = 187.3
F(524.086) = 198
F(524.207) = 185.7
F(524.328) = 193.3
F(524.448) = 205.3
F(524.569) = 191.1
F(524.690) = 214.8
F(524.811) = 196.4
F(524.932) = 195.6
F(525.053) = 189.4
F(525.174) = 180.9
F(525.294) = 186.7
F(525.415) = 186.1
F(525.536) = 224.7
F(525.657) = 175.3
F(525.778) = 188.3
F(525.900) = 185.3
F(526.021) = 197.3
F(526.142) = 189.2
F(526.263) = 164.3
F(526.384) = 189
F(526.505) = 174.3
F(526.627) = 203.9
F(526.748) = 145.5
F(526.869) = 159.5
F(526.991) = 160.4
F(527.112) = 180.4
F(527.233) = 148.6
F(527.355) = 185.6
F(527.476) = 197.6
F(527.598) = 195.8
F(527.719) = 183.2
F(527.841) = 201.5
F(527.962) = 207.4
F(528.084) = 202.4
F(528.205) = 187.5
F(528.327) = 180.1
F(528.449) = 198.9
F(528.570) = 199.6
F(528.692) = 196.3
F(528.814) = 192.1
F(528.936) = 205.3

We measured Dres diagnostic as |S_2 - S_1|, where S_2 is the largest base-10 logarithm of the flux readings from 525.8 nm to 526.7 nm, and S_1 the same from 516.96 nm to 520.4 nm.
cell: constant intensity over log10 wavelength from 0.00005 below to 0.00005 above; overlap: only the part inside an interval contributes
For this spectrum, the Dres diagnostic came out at 0.010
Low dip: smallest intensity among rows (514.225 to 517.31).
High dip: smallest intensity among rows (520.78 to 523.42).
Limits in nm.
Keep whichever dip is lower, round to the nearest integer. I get 148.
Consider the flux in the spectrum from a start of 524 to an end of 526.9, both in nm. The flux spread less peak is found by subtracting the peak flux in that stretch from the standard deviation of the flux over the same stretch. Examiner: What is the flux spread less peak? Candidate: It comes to -208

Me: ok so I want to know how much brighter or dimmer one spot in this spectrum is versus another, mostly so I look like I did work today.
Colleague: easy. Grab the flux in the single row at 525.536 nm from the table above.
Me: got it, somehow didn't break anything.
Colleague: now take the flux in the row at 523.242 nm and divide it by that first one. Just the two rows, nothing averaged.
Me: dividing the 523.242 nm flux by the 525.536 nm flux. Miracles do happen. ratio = 0.79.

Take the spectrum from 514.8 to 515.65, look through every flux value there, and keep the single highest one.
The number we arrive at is 201.9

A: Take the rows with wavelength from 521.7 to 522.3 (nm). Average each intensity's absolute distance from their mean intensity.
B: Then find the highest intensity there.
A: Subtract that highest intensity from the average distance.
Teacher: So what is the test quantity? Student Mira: -204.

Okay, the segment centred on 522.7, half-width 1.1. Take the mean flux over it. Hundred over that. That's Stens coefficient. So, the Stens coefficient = 0.539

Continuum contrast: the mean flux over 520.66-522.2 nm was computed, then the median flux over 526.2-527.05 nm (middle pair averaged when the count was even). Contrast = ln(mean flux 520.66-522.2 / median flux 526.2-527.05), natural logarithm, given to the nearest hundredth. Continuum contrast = 0.11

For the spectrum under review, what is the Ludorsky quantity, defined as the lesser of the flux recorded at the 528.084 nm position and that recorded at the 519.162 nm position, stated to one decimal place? 170.0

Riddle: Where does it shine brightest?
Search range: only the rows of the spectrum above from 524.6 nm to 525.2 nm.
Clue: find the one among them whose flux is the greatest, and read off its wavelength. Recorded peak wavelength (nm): 524.690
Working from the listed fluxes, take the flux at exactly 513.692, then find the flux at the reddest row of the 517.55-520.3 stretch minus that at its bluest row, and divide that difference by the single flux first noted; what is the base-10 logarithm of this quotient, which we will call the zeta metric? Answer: -1.4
